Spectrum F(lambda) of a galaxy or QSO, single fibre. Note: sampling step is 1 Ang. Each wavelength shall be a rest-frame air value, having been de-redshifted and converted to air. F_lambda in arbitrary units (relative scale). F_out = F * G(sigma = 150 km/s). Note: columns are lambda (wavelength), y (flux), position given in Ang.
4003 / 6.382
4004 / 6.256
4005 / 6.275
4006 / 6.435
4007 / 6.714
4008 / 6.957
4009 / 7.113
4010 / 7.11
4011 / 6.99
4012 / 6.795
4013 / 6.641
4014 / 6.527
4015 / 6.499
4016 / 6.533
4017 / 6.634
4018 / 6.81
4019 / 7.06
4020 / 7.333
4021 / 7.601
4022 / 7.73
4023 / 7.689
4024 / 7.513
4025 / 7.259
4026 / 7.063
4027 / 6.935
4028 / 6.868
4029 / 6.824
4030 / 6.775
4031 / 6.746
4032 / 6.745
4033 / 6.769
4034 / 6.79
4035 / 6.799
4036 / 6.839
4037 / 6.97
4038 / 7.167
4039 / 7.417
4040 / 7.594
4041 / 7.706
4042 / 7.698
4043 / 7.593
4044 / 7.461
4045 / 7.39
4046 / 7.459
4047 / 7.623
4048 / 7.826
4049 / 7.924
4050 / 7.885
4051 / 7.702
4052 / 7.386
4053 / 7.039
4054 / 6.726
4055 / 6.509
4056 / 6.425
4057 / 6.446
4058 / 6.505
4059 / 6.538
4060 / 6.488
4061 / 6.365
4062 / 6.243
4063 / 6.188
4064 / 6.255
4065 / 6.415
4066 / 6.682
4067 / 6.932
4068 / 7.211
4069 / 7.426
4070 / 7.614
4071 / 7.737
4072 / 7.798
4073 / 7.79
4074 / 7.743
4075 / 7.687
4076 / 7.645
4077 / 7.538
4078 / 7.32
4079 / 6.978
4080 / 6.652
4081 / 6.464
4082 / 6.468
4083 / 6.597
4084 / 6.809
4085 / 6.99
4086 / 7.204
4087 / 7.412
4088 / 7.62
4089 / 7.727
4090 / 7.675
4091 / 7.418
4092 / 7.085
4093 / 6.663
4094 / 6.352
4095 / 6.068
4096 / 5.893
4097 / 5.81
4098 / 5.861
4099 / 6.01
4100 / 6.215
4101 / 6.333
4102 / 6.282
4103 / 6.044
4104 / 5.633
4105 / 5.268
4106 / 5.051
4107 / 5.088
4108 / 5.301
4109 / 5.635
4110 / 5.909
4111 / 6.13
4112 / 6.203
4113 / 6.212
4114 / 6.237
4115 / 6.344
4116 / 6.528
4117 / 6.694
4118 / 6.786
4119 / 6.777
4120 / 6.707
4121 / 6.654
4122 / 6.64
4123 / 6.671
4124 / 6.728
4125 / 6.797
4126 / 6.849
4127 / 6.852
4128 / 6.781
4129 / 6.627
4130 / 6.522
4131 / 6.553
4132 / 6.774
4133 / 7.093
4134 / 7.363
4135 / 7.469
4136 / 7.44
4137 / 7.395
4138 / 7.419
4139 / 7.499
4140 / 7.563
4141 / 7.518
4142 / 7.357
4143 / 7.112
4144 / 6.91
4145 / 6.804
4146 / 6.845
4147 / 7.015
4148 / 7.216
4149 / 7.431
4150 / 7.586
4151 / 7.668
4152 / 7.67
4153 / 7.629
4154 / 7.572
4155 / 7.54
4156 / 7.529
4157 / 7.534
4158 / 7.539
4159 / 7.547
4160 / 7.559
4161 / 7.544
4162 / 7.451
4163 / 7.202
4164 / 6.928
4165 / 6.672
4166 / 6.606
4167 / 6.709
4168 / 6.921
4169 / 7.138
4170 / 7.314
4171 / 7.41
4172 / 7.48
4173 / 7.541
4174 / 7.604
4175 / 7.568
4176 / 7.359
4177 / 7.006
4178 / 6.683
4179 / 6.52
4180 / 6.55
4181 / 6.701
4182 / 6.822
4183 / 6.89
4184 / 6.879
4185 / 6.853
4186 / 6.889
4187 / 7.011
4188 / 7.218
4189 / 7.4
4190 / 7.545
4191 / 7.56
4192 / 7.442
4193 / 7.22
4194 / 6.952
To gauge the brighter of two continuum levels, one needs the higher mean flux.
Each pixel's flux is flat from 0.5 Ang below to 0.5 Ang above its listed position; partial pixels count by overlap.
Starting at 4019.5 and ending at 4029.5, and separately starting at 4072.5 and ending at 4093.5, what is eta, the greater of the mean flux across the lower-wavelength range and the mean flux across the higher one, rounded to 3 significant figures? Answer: 7.28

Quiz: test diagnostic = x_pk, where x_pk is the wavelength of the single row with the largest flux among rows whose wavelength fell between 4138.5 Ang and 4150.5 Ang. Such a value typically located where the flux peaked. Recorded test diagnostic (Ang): 4150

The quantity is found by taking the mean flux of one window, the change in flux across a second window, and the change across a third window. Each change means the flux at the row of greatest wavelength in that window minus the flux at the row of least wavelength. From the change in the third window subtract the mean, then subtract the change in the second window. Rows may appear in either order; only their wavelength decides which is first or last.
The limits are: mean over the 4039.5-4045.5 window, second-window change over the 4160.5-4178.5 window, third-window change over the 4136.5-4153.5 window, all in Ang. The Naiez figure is -6.5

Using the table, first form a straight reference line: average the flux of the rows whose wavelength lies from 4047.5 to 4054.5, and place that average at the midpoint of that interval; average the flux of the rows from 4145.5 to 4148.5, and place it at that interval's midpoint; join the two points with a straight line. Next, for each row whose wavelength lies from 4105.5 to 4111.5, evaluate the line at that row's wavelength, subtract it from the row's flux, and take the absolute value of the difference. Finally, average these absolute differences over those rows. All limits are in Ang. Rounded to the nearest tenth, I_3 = 1.7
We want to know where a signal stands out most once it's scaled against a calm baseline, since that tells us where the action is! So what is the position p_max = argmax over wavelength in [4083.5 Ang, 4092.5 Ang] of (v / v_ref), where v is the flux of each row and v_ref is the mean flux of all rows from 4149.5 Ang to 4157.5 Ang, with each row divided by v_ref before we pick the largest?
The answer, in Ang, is 4089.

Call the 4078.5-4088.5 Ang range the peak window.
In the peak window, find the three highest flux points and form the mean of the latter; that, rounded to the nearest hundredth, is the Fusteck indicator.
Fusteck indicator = 7.41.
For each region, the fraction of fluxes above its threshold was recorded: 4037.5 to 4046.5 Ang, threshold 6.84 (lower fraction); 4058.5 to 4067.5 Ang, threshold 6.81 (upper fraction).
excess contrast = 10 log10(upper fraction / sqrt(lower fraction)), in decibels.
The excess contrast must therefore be -9.5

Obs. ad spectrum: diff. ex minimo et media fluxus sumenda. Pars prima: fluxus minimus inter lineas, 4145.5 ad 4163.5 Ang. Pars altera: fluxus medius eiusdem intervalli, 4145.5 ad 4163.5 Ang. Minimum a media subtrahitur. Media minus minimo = 0.6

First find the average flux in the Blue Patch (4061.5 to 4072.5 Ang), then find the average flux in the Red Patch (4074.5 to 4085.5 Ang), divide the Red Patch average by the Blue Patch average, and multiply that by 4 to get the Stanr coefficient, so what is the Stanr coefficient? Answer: 4.0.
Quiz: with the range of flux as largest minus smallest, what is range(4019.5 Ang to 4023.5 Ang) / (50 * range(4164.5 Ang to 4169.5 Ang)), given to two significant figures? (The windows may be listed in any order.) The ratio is 0.015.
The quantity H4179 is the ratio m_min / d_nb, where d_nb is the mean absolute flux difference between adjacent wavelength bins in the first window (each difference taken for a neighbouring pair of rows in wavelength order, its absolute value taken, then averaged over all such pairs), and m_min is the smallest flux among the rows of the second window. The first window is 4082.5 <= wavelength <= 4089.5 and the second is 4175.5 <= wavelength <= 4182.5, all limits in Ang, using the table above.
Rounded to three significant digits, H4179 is 34.6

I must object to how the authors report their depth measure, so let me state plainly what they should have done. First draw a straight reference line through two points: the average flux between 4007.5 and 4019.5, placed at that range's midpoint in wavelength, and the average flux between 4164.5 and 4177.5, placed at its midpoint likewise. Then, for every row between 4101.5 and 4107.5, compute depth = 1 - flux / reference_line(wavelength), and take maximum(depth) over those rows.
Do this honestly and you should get 0.28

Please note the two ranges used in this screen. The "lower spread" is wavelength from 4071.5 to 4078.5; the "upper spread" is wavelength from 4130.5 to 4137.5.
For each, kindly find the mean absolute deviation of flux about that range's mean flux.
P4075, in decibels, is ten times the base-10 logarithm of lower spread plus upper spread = -3.7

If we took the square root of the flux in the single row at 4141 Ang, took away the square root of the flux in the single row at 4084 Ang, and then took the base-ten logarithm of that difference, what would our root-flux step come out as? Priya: -0.88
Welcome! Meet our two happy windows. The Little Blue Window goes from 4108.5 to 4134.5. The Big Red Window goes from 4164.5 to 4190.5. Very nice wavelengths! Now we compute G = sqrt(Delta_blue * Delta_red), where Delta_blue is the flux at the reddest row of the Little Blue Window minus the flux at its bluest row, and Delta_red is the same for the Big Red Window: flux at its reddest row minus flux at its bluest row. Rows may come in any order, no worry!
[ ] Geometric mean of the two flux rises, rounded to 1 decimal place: 1.2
